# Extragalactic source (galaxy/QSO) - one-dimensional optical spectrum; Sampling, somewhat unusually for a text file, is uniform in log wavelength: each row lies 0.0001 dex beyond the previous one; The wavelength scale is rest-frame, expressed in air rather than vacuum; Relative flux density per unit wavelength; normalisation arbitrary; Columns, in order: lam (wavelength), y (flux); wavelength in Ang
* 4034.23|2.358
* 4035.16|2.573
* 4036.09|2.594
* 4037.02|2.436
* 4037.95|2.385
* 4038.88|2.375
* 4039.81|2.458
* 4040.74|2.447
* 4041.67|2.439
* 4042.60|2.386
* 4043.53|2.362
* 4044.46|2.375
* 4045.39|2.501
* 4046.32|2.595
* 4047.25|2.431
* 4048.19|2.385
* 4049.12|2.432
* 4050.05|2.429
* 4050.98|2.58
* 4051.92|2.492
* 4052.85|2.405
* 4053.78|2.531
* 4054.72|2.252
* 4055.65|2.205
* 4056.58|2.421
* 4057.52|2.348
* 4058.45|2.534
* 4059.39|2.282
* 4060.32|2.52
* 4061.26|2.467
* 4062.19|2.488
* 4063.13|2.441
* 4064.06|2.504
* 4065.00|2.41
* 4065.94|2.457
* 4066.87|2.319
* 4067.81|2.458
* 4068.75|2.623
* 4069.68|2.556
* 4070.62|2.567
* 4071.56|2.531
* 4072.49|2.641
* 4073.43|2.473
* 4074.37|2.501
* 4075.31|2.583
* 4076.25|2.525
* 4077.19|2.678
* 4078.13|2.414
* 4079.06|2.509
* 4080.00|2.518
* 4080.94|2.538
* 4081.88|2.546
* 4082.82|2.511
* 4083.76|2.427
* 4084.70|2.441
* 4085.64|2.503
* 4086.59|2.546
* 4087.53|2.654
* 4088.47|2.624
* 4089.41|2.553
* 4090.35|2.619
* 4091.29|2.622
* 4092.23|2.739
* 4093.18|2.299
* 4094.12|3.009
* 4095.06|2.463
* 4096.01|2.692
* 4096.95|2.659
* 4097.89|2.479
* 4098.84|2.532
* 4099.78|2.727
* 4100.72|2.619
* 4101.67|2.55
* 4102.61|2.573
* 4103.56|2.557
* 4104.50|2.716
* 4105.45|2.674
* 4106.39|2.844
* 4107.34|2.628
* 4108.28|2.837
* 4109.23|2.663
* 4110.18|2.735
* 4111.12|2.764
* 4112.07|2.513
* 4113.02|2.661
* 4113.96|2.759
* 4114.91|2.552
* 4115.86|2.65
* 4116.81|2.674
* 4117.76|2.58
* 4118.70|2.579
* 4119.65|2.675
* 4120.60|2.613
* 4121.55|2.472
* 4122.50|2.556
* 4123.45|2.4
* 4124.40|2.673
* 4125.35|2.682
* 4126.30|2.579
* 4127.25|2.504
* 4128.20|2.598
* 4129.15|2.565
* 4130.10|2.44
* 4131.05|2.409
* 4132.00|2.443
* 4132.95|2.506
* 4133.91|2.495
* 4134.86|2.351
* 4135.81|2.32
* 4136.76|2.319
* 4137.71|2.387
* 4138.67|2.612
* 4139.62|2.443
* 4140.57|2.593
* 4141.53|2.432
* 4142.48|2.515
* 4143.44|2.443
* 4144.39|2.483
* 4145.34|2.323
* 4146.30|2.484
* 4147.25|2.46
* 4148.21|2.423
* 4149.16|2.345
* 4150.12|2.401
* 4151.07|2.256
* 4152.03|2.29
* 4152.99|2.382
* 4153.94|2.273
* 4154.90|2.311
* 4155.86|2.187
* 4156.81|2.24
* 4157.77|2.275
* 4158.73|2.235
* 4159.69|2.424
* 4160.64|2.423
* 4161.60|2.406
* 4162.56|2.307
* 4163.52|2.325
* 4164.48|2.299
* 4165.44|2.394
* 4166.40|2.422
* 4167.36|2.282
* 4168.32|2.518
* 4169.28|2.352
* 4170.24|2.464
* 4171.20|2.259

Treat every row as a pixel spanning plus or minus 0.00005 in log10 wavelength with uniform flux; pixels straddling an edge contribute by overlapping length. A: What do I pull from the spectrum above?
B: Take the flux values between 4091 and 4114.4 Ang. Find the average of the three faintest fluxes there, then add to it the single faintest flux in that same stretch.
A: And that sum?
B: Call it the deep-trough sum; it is 4.7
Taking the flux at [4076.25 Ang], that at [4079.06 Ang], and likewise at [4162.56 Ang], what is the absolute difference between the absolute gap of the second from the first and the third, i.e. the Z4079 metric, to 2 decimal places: 2.29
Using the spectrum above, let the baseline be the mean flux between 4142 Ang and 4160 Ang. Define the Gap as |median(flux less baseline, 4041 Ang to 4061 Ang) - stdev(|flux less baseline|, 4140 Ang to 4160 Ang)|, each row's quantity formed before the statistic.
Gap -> 0.02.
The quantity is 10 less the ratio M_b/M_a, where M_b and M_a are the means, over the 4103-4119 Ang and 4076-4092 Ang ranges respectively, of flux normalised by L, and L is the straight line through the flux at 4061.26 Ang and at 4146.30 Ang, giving 8.95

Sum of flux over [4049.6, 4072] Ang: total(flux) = 58.8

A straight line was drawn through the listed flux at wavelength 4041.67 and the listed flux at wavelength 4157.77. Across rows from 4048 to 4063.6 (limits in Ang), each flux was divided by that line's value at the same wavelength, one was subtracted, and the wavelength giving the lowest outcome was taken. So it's 4055.65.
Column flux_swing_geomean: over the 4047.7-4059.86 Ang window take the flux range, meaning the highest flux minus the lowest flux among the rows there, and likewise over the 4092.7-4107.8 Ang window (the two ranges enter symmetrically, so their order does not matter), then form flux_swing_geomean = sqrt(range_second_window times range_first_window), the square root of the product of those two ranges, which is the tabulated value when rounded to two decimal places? 0.52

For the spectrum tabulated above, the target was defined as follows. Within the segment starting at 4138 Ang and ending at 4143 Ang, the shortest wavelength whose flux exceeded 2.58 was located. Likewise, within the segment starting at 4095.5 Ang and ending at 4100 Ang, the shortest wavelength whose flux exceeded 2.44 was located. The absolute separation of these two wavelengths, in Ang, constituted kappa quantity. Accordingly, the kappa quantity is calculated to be 42.7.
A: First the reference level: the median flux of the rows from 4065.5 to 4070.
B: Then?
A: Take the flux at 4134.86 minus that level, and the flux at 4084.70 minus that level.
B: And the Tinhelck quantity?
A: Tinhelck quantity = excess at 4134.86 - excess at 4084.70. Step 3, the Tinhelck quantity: -0.09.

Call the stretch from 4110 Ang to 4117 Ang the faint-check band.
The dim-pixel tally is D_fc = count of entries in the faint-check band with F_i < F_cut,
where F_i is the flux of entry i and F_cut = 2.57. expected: 2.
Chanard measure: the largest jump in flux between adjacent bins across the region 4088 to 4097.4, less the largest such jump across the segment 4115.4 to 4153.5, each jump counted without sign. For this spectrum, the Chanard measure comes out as 0.44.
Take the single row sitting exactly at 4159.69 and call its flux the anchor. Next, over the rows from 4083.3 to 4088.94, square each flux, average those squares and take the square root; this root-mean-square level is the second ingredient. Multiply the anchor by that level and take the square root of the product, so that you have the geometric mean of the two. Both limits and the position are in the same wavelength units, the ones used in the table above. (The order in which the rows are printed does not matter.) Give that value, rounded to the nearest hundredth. 2.48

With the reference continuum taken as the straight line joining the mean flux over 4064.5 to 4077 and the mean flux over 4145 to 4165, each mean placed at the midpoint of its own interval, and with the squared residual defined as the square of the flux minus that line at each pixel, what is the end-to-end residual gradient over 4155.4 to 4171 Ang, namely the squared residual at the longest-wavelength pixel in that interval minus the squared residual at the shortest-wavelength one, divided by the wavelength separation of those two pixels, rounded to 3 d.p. 0.000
